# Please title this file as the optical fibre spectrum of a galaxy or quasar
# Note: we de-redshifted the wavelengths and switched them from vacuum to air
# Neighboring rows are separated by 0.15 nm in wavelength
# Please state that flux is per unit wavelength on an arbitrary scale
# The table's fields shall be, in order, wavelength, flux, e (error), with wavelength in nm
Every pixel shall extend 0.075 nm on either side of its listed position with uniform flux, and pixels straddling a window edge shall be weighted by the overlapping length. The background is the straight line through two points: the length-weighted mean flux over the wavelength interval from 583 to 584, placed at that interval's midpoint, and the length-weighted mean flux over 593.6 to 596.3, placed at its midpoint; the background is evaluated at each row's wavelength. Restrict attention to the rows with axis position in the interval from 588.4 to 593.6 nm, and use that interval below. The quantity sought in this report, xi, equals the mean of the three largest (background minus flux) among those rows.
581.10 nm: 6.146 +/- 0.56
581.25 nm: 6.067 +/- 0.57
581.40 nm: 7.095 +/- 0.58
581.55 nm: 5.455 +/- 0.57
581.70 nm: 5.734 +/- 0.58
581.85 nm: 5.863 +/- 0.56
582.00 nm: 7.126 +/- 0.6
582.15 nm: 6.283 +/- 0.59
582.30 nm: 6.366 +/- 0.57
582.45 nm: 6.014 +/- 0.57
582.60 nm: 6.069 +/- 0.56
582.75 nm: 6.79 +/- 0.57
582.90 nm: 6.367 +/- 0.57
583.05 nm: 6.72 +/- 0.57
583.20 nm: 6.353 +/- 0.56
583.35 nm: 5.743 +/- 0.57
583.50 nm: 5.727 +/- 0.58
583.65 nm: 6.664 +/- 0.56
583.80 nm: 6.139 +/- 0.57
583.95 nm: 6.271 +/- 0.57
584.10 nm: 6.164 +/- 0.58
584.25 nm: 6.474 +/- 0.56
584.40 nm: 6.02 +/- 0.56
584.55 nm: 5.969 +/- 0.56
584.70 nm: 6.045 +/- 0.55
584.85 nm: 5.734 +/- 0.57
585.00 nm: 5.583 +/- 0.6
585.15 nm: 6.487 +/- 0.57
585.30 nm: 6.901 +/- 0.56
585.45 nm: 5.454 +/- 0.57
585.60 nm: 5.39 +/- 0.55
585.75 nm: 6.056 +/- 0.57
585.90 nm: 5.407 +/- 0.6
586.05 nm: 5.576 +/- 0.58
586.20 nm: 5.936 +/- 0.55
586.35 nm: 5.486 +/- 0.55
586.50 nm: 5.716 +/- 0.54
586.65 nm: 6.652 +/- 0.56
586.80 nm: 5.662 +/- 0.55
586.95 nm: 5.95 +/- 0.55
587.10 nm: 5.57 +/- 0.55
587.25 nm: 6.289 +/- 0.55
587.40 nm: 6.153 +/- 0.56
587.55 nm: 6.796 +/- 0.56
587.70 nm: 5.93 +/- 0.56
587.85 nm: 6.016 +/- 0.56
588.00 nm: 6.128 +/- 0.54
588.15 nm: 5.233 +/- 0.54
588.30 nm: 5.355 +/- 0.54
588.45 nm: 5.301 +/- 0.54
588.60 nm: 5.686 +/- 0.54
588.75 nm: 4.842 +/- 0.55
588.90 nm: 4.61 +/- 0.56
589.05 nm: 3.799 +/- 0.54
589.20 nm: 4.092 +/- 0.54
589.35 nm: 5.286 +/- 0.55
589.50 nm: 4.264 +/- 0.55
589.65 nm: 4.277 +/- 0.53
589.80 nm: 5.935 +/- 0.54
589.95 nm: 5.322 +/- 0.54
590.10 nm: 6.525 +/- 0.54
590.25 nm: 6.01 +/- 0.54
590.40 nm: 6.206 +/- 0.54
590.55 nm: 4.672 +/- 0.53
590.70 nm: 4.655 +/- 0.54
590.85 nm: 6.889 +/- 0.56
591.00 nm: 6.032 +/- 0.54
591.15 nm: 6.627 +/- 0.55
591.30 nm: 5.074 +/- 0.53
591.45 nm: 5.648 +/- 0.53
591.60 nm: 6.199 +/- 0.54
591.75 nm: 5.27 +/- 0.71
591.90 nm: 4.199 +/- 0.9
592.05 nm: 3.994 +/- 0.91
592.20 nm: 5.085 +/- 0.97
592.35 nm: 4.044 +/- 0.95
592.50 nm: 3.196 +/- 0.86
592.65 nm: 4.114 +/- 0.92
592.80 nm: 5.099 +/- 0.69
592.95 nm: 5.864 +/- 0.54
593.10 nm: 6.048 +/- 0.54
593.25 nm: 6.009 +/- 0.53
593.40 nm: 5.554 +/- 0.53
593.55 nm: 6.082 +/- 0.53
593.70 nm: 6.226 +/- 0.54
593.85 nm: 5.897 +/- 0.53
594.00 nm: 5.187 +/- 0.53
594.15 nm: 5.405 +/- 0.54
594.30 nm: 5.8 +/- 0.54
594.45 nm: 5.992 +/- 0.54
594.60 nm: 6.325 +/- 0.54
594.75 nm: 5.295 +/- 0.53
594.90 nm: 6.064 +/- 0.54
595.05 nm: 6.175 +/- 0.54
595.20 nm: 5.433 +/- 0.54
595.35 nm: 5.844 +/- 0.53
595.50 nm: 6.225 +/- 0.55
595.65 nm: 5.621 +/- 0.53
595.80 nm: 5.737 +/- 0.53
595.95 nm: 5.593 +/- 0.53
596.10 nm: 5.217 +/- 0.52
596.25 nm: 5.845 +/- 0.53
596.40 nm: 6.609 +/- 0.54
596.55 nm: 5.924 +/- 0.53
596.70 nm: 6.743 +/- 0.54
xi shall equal 2.26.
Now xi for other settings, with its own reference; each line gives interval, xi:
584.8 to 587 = 0.72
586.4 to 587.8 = 0.44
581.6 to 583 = 0.41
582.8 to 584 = 0.35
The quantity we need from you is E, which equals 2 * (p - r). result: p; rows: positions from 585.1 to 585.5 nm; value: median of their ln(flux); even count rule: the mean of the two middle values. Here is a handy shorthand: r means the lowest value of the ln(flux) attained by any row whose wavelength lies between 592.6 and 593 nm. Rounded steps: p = 1.87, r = 1.41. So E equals 0.91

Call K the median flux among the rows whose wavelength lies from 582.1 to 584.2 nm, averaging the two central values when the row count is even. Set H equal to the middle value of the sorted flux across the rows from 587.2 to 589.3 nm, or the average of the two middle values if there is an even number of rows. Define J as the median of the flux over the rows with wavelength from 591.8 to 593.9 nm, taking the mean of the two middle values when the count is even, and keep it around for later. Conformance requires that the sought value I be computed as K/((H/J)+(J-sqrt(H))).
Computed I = 1.56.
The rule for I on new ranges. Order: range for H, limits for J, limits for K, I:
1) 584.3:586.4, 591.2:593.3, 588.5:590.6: 1.32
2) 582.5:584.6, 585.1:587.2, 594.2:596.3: 1.36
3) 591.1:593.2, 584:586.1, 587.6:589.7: 1.15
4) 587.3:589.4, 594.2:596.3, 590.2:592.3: 1.23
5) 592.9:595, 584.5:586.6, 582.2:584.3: 1.46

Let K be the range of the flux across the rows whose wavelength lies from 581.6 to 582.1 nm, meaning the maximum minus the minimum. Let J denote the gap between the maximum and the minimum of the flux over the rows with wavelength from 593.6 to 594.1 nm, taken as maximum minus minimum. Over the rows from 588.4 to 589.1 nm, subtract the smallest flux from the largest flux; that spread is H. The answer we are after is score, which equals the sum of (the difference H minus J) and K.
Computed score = 2.2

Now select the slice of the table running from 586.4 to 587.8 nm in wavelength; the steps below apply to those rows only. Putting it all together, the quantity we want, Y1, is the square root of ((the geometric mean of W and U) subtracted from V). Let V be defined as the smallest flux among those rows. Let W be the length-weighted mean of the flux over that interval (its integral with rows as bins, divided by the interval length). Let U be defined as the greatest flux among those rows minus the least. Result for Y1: 1.7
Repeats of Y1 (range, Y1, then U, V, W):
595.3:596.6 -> 1.5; 1.4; 5.217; 5.8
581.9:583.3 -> 1.8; 1.1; 6.014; 6.4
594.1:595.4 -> 1.7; 1.0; 5.295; 5.8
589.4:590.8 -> 0.9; 2.3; 4.264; 5.3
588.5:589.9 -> 0.8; 2.1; 3.799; 4.8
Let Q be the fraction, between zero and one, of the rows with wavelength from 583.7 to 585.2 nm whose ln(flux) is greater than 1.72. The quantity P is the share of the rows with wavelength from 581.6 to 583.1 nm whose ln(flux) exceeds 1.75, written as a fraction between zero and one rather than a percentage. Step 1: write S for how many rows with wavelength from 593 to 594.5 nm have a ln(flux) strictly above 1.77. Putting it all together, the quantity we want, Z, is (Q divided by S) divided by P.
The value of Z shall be 0.2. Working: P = 0.90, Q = 0.90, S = 6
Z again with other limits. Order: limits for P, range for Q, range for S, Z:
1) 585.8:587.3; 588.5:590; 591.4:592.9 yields 0.5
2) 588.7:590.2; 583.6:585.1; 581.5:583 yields 0.6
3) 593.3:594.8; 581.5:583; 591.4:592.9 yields 1.5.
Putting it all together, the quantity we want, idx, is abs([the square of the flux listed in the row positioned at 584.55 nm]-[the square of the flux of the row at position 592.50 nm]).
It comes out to 25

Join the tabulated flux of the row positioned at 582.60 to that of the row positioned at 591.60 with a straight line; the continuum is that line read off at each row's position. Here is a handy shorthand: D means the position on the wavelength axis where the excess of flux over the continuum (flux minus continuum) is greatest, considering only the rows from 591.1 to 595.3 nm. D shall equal 591.15 nm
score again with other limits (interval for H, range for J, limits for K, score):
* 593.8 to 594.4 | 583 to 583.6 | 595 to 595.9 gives 0.5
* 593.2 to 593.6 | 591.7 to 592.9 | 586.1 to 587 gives -0.4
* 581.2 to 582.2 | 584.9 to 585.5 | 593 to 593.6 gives 0.8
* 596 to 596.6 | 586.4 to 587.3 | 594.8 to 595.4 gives 1.1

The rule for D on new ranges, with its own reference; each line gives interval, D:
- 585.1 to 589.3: 585.30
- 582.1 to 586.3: 585.30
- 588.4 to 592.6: 590.85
